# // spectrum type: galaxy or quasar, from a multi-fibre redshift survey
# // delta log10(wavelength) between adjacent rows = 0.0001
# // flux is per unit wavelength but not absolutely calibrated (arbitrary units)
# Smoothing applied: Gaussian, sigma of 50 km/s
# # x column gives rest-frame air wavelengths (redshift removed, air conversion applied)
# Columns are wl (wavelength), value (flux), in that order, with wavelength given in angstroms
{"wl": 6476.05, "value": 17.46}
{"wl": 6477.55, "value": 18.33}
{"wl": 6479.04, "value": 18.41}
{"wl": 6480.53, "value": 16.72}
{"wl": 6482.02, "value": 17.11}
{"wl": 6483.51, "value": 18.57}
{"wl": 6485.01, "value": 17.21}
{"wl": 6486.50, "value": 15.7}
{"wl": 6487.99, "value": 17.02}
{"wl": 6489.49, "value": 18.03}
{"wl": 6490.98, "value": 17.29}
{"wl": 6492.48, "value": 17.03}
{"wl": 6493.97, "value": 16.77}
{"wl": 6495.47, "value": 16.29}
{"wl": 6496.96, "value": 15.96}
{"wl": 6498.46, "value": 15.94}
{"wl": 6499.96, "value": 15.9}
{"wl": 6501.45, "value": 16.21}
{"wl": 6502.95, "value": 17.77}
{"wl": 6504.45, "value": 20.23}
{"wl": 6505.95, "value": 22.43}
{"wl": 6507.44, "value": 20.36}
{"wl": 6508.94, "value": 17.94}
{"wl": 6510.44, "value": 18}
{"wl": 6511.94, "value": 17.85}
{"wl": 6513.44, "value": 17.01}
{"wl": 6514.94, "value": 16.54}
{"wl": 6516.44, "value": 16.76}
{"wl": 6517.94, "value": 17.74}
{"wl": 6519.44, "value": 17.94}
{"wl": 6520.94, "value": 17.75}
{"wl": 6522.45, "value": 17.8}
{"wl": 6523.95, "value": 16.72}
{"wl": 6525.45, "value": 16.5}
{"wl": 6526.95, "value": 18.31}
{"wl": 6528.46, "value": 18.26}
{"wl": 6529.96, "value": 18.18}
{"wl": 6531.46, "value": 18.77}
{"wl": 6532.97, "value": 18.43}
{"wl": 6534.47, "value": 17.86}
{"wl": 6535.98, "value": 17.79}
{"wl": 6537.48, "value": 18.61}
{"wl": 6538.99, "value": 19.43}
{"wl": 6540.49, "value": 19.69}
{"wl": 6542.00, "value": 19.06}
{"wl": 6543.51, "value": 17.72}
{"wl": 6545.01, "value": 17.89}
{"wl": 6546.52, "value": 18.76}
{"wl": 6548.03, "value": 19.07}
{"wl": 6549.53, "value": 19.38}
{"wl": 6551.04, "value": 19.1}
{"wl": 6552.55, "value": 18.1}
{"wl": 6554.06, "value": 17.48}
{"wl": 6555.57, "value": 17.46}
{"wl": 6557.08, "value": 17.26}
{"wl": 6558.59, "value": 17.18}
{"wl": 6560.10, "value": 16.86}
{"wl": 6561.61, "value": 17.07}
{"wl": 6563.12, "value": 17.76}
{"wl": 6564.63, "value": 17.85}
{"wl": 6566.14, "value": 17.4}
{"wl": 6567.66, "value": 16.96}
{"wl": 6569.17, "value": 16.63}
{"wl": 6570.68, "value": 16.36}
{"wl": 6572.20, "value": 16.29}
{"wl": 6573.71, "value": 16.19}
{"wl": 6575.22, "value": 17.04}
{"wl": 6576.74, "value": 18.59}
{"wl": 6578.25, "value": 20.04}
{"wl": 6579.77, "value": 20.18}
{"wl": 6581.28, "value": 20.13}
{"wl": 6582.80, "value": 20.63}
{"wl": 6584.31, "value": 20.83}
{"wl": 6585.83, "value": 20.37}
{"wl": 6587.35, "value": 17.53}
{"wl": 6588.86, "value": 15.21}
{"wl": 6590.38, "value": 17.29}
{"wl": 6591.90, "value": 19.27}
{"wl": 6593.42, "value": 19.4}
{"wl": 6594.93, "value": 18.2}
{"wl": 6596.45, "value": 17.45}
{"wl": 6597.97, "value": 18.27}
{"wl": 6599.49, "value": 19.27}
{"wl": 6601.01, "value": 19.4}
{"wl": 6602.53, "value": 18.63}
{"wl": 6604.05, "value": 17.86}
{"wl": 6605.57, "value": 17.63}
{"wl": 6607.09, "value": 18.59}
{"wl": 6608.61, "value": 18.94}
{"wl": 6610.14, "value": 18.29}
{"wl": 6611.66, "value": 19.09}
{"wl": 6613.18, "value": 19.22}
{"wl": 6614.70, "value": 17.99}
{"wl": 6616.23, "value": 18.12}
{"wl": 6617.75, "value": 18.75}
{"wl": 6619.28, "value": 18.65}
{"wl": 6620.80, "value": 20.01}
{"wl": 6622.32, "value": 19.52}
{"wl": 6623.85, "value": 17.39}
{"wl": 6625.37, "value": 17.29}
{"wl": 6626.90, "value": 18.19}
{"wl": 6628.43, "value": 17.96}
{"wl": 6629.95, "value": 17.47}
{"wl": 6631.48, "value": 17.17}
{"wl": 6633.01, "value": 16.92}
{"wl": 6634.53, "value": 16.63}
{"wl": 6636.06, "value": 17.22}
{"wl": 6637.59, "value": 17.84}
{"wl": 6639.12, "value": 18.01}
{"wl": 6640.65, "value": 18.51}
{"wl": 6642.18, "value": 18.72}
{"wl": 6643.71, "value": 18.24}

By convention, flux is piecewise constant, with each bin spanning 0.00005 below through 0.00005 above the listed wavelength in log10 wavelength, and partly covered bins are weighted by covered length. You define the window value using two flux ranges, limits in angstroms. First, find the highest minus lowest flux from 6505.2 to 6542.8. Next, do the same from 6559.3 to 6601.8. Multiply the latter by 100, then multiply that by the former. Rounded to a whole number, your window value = 3333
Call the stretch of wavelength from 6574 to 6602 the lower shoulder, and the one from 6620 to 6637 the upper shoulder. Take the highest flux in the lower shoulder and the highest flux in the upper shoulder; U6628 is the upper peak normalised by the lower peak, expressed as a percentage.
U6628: 96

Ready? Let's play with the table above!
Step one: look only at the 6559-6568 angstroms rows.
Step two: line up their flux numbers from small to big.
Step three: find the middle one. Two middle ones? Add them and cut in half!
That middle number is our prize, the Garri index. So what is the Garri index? 17.2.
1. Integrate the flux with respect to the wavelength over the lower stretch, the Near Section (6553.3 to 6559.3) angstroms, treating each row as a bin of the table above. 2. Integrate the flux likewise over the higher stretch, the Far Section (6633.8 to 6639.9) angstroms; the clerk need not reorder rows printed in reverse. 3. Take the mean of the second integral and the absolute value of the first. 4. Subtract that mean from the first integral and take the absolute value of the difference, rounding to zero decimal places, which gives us 1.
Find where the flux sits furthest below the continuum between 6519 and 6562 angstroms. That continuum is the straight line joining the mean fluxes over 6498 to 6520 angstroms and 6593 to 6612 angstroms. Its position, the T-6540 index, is 6525.45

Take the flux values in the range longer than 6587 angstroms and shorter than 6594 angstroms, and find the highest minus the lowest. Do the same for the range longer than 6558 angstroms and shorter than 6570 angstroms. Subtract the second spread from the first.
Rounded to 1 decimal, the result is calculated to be 3.0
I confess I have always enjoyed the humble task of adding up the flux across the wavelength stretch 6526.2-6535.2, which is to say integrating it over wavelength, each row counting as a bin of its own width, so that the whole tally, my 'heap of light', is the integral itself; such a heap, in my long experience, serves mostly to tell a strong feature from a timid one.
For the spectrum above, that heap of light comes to 165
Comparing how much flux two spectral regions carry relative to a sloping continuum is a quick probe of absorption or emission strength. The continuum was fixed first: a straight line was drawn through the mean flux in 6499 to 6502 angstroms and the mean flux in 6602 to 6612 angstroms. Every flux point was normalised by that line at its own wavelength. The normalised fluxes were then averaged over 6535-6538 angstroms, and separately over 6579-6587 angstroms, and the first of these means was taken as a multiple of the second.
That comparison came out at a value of 0.95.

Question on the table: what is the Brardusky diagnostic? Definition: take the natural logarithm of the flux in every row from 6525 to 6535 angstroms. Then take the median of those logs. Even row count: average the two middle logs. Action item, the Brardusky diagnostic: 2.90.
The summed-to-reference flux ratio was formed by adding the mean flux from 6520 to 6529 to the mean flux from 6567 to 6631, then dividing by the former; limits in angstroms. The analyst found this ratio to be 2.05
